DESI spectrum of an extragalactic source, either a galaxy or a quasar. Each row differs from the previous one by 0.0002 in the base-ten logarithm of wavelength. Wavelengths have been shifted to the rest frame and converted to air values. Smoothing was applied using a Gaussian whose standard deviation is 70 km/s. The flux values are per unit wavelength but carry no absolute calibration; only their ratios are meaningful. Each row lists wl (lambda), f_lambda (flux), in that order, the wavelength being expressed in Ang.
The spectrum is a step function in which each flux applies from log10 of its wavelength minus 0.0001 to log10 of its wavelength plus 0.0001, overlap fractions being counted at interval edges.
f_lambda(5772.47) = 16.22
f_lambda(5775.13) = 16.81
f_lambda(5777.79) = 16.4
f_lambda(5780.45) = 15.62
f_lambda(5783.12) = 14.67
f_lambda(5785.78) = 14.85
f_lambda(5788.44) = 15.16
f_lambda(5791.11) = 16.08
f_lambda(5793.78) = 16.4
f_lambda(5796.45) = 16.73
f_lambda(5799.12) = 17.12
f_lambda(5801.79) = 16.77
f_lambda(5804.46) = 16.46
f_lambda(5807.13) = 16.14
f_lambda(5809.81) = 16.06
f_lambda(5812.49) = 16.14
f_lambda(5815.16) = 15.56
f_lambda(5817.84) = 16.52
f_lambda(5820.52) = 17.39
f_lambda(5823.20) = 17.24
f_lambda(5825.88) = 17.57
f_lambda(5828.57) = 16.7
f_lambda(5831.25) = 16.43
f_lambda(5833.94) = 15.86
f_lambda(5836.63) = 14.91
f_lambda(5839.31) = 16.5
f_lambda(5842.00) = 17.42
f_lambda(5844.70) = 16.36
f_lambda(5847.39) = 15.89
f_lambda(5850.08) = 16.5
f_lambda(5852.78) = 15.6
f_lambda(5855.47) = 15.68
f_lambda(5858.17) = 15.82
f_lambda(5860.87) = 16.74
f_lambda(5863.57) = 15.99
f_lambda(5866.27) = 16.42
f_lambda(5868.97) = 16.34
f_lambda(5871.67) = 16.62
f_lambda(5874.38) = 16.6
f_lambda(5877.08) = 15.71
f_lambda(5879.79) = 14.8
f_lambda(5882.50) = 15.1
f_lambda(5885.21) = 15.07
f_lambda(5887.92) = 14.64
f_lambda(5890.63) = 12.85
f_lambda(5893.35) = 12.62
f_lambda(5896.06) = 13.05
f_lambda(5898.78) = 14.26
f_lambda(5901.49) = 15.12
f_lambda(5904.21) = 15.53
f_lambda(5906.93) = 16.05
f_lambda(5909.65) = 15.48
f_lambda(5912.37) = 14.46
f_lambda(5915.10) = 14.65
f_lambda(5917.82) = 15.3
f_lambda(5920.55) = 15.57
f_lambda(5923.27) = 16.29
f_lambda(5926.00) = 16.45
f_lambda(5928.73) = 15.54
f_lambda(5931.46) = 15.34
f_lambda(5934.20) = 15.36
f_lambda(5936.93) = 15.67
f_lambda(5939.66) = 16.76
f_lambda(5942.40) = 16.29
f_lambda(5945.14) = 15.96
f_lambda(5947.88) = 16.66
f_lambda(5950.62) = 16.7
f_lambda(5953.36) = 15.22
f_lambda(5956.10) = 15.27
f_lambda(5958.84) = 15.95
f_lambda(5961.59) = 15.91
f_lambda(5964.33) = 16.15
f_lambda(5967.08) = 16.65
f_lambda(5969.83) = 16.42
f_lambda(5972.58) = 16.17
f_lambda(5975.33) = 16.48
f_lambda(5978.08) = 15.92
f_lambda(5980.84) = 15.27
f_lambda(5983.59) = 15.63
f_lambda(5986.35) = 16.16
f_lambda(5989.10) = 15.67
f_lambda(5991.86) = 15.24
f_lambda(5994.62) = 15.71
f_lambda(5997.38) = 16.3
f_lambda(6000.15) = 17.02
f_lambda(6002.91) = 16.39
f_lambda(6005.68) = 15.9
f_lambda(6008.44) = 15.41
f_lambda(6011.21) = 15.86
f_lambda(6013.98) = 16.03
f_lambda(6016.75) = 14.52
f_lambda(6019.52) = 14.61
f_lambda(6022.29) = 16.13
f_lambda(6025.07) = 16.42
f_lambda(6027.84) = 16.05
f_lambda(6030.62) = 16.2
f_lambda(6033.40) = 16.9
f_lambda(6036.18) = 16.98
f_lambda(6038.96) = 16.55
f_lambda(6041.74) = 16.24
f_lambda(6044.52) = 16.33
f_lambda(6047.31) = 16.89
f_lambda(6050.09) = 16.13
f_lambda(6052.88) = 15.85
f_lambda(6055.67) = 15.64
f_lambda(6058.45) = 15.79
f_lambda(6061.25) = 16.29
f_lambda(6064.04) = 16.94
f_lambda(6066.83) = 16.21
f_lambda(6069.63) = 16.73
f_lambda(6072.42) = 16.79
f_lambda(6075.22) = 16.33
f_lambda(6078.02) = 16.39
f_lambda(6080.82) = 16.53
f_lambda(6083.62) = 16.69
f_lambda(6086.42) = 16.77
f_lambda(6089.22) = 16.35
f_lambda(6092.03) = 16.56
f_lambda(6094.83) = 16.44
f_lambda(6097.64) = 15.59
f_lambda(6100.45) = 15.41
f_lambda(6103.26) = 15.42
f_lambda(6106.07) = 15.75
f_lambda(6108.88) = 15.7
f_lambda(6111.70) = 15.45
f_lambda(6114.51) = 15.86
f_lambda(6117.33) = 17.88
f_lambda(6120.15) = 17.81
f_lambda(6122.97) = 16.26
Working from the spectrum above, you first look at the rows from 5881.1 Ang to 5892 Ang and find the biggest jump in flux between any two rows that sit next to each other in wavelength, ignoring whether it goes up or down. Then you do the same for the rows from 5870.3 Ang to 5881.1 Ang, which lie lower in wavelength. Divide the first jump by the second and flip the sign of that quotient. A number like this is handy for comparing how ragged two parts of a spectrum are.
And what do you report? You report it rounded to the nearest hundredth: -1.97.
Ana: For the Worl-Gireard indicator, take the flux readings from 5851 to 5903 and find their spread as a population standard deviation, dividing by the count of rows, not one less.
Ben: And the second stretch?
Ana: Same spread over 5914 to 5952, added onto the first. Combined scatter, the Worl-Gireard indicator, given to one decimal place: 1.9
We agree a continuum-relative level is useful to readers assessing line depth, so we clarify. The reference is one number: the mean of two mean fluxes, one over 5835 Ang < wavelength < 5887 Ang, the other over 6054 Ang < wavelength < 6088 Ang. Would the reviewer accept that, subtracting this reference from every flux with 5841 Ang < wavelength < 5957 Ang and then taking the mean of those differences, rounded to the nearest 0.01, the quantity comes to -0.64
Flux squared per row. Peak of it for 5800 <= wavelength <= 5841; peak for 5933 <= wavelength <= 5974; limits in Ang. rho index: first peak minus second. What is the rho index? 28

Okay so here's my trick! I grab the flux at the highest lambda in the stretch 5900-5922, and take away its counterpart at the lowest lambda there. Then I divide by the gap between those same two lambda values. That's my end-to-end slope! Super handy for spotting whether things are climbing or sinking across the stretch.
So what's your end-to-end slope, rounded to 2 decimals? 0.02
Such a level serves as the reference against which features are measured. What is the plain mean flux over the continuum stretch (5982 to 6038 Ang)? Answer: 16.0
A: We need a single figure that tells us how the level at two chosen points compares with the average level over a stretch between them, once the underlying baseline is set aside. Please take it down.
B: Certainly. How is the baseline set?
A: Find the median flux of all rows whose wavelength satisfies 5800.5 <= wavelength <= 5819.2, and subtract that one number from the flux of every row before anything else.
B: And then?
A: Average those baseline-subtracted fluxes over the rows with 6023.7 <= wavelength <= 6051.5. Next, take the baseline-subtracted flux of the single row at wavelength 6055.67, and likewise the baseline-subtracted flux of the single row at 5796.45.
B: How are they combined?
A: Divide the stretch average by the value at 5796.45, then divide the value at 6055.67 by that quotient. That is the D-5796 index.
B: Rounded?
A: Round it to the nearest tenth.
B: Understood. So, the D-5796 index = -0.9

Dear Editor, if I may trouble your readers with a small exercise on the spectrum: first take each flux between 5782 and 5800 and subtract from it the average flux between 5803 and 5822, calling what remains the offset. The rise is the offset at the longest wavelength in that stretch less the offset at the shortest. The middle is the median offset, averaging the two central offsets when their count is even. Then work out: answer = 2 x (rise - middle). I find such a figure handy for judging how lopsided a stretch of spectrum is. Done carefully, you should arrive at 5.4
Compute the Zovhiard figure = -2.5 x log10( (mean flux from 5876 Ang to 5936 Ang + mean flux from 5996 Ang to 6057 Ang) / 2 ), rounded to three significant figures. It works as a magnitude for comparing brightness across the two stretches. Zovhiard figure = -2.98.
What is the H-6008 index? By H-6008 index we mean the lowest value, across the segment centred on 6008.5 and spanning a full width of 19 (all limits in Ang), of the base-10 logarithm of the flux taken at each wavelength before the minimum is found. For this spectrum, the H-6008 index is 1.16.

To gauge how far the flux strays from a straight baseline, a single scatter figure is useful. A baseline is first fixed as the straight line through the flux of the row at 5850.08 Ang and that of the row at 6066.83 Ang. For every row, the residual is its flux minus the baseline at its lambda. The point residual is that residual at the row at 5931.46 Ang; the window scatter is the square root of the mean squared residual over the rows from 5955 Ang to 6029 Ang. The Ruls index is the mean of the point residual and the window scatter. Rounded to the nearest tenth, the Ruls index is -0.2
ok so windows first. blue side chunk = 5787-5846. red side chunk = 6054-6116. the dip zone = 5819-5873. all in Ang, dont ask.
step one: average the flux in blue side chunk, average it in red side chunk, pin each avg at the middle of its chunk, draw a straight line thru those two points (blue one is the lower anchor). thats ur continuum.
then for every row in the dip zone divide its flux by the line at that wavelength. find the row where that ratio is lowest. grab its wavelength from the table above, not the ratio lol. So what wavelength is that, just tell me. 5836.63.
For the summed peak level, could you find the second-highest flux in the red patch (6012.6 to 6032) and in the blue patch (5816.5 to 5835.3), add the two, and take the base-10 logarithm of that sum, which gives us 1.53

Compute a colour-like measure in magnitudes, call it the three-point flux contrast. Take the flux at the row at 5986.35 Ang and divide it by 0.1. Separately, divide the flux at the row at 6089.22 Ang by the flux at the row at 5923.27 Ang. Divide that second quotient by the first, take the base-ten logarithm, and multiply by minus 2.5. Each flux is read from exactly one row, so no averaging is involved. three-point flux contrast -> 5.52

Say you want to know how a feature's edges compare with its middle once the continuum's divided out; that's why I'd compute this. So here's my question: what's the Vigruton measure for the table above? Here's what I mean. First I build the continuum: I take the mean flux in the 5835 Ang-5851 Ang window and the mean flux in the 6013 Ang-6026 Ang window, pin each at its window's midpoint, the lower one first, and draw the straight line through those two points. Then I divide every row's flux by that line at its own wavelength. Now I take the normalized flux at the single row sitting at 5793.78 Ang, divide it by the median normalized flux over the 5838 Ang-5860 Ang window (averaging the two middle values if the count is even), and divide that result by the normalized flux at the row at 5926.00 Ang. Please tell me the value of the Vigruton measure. 0.97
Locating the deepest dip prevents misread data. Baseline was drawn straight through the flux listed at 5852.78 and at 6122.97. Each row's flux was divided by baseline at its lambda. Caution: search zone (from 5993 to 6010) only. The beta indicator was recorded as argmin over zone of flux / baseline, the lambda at 6008.44 Ang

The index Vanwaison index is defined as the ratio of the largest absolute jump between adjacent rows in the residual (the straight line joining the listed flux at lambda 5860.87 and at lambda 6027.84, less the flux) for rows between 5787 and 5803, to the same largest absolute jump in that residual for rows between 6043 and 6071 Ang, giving 1.2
